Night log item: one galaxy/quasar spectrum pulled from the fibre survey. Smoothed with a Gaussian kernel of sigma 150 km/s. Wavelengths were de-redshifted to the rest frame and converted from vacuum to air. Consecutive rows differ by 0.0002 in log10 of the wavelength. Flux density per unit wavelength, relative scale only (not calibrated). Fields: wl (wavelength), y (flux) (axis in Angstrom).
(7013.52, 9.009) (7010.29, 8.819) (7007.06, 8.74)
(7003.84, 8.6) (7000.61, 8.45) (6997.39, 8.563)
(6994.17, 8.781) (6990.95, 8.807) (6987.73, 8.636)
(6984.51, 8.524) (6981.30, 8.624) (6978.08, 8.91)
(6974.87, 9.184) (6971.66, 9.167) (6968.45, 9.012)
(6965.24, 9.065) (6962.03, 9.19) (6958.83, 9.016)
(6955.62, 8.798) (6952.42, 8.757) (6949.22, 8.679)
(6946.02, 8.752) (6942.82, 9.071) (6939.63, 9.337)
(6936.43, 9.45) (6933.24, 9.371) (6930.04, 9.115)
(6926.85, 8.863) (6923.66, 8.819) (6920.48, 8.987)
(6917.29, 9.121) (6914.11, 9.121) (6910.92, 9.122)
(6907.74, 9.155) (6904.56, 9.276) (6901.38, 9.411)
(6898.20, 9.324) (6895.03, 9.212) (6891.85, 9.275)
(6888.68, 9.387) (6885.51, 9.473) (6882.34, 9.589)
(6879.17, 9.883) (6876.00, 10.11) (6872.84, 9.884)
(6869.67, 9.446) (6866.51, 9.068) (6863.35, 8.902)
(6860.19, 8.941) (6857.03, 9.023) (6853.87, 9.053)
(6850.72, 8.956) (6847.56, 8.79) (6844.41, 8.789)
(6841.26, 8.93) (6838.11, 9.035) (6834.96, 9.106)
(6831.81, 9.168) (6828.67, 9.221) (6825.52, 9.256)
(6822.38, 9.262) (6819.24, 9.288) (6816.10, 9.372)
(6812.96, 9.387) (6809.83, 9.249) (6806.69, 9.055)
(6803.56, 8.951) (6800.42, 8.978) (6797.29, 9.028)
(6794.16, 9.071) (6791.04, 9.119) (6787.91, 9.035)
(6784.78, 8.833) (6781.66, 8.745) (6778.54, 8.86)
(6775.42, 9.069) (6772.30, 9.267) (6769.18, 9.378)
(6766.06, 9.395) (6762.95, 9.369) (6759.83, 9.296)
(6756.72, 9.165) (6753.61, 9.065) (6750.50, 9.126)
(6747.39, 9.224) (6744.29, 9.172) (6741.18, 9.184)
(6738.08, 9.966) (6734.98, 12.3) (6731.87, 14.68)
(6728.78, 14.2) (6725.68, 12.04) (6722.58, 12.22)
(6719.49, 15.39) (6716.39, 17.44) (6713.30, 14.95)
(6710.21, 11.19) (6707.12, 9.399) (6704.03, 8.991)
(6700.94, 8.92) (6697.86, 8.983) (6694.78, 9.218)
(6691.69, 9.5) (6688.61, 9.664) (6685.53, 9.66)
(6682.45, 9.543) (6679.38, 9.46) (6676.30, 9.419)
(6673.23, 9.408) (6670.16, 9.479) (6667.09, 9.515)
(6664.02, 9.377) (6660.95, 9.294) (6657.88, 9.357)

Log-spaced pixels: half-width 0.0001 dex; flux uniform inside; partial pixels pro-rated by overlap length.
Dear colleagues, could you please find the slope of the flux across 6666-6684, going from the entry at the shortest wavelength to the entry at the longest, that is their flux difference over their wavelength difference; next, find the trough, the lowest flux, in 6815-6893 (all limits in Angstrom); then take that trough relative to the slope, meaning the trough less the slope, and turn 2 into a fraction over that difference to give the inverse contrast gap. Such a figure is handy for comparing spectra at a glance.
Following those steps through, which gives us 0.228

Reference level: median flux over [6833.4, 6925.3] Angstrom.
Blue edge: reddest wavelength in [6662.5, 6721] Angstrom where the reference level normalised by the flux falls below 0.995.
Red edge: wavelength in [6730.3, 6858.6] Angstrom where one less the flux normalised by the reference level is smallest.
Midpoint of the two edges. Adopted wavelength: 6725.7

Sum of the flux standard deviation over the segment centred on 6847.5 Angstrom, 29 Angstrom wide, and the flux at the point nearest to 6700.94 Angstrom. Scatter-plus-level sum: 9.0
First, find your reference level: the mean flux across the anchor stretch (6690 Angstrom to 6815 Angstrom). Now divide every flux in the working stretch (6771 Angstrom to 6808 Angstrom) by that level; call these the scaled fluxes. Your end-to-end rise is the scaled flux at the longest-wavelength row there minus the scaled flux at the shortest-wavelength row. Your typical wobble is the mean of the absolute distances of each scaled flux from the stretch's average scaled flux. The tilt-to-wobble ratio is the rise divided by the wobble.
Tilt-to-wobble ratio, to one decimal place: -2.0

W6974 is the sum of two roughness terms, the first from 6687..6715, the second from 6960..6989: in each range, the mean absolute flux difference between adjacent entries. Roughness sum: 0.99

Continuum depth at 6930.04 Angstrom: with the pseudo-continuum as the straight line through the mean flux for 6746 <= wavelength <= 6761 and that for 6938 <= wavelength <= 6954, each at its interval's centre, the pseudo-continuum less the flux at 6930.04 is -0.17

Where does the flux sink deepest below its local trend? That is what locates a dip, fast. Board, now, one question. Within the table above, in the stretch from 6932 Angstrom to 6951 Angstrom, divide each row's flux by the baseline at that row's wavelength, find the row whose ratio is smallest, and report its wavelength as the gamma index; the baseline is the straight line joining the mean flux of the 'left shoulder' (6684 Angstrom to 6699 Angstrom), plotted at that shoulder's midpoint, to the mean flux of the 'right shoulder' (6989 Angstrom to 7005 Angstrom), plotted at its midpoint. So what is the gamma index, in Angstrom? 6949.22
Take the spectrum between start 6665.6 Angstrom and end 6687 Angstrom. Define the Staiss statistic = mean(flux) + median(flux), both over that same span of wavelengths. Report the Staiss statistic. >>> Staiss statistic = 19.0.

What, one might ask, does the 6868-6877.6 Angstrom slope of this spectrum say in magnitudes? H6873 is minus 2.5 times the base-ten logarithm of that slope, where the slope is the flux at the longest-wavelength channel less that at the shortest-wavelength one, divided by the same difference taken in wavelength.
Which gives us 2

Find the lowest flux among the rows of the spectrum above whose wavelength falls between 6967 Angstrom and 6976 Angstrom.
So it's 9.012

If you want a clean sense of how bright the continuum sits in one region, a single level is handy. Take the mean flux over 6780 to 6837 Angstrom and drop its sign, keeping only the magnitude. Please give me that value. 9.1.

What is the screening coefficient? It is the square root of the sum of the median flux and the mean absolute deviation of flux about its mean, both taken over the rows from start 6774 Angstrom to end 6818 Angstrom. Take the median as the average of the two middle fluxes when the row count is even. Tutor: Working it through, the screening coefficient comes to 3.03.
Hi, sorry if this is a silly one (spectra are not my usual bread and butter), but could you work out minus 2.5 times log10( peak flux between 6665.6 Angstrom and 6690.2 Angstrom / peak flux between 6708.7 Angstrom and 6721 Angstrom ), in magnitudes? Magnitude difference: 0.64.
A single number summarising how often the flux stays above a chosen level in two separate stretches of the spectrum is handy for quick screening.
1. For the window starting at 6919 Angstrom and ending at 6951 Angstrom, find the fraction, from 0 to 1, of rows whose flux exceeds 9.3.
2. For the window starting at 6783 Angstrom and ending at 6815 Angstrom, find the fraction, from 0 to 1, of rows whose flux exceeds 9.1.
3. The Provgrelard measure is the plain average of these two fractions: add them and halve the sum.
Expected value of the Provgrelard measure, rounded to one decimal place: 0.3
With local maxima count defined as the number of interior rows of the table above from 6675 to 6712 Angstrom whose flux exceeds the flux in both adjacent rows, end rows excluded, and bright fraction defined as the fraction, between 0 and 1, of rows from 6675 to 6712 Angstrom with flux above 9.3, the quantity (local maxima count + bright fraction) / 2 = 0.83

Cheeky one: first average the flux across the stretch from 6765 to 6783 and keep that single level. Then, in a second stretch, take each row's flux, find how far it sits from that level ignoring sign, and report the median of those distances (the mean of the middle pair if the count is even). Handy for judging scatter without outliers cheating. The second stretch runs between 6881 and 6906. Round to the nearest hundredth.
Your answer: 0.24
